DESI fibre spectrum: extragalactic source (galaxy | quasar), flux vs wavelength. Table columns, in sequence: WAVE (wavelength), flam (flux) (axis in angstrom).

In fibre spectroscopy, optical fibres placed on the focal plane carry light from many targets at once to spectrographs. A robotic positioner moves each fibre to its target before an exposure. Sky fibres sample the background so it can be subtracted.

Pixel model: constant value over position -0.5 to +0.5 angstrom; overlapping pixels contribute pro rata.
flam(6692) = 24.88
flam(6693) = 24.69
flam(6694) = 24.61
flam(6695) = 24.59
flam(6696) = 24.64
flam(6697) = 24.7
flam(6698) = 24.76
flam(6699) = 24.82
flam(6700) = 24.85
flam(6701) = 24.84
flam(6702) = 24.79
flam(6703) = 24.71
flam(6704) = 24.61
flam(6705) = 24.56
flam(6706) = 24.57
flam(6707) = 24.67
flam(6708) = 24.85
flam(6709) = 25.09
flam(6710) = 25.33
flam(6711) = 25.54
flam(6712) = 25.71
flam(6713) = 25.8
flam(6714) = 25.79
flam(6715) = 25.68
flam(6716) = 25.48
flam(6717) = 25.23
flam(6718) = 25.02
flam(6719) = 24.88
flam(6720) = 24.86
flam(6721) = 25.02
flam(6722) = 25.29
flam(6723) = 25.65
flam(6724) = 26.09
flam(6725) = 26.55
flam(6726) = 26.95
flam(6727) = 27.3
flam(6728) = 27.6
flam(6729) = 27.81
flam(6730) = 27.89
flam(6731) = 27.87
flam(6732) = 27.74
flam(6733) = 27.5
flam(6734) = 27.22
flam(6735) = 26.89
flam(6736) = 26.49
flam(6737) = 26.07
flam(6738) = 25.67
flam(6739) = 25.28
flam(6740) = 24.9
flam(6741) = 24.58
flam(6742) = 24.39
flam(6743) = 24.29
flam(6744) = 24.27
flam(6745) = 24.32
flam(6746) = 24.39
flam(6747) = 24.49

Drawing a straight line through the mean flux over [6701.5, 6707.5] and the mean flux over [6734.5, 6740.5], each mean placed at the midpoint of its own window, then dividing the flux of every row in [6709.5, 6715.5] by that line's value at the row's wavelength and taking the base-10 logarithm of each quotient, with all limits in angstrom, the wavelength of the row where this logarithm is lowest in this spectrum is 6710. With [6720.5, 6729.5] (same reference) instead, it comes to 6721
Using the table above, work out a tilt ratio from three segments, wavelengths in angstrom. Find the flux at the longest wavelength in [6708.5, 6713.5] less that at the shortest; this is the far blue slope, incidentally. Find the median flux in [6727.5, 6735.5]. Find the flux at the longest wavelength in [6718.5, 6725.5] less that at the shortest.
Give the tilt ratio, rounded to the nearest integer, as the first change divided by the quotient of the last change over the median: 12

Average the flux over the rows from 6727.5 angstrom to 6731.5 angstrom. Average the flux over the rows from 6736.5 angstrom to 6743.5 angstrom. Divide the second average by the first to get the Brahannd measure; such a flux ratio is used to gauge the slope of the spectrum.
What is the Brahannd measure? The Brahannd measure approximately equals 0.90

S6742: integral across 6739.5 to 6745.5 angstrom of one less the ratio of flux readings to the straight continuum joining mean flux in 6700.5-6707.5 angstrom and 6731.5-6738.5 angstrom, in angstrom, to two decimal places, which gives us 0.63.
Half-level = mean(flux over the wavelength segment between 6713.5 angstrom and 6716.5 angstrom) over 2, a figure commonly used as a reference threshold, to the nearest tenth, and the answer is 12.8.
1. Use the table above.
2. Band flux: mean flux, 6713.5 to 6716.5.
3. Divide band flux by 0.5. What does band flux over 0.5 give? 51.3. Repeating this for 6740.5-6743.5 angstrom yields 48.8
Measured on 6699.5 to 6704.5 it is 49.5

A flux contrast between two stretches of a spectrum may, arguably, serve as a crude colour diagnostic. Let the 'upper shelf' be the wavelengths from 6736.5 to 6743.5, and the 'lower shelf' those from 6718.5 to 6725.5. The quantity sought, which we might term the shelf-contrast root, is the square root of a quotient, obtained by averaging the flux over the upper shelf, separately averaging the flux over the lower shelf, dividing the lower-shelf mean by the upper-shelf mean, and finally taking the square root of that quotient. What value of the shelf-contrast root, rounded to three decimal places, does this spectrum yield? 1.009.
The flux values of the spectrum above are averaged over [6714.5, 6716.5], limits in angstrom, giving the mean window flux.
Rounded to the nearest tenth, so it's 25.6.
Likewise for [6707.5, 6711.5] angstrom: 25.2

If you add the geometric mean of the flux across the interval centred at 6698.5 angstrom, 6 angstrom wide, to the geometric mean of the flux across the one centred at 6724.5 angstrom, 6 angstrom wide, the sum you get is 51.1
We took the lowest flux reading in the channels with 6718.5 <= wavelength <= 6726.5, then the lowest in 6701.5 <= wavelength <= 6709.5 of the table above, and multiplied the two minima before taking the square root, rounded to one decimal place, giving 24.7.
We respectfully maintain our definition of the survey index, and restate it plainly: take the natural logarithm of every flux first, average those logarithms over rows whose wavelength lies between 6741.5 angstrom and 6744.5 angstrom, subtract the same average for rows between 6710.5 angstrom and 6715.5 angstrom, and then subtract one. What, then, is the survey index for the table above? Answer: -1.06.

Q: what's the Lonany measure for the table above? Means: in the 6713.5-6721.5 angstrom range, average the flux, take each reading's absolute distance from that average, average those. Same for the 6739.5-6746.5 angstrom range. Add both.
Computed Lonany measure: 0.47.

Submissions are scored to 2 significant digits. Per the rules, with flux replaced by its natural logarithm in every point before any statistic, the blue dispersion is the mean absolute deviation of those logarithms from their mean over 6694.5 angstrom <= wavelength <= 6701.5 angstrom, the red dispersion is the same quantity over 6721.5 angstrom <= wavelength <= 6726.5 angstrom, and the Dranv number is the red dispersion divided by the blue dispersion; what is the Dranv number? 5.7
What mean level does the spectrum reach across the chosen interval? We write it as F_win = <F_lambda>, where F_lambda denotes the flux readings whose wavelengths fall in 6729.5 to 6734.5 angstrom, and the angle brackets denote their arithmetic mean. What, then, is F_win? 27.6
